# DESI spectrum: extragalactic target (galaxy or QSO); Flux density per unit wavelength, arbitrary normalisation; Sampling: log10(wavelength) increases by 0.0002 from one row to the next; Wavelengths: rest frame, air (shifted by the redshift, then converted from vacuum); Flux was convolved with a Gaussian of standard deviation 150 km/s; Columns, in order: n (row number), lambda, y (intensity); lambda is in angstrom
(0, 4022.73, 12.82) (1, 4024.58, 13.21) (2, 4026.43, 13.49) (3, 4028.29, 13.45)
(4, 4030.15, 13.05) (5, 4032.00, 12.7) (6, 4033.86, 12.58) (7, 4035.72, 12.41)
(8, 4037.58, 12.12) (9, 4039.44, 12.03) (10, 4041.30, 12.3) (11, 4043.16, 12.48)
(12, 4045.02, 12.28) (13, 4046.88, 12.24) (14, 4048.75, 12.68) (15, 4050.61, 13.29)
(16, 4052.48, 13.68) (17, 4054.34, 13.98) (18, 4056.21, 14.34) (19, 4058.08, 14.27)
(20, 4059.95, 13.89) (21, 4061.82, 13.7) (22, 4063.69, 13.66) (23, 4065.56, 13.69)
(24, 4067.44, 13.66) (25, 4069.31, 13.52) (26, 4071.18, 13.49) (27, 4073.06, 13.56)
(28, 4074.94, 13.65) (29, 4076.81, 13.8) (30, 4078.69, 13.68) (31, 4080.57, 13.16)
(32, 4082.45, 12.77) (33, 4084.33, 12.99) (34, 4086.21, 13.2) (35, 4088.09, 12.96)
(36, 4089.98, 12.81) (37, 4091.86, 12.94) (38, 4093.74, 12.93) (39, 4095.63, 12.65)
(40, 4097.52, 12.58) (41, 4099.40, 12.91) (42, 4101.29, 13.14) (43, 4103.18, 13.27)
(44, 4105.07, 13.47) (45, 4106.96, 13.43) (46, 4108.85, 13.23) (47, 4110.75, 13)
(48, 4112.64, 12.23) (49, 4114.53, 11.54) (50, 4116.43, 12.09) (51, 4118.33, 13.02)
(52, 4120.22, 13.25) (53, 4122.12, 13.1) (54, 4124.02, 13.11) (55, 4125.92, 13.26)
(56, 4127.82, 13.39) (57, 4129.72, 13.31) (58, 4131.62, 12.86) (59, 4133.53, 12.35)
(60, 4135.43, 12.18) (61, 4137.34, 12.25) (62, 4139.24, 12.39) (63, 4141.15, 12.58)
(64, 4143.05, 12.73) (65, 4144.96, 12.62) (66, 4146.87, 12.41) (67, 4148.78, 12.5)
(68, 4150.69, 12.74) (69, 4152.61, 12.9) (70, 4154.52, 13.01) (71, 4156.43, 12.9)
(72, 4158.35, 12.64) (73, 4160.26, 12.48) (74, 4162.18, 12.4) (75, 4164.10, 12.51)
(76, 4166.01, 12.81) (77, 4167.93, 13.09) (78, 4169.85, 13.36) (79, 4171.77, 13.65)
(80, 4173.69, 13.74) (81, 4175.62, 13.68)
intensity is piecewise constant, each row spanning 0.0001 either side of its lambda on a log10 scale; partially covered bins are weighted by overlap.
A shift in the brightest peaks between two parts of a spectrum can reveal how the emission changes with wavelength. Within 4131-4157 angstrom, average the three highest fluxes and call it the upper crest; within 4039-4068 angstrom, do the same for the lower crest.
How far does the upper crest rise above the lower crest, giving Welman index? -1.3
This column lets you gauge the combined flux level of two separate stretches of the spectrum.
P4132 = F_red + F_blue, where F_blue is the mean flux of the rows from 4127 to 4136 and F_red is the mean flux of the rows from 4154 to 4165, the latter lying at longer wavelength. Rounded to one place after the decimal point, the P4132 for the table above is 25.5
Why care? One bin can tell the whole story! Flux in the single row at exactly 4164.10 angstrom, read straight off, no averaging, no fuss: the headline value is 12.51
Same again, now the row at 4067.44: 13.66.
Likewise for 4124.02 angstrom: 13.11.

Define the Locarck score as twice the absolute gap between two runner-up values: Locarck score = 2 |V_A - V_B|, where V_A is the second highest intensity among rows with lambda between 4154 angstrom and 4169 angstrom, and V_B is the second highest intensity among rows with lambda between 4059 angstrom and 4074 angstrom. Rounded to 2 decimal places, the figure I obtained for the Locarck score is 1.38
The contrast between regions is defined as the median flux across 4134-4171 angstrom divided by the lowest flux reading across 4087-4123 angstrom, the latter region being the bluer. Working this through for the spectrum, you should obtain 1.09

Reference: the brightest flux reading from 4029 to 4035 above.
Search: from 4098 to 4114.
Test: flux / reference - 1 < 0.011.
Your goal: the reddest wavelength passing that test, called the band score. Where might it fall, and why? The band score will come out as 4112.64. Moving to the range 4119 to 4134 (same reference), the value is 4133.53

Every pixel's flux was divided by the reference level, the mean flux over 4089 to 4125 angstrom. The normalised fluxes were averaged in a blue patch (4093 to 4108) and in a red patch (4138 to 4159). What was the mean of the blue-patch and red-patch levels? 0.999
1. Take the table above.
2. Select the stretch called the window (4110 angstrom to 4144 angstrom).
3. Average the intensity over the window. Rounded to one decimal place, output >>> 12.7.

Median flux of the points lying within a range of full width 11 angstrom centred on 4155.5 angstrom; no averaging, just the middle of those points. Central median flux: 12.8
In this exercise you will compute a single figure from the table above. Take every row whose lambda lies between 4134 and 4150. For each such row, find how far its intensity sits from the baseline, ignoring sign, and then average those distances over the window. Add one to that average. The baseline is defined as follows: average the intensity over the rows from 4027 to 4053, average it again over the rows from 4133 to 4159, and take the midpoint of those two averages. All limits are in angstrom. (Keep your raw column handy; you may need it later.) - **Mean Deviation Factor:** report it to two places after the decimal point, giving 1.19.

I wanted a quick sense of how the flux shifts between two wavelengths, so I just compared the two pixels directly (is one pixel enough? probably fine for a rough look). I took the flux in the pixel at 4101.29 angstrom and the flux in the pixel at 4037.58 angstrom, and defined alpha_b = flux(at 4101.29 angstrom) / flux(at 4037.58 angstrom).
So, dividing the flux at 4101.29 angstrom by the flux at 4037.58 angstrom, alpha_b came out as 1.08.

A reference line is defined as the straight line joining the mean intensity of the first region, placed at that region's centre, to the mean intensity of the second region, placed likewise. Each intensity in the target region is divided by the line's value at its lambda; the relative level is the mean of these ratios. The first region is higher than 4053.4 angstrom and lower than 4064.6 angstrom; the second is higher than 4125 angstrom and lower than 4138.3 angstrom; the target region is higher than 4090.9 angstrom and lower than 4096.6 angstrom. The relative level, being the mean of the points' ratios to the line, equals 0.96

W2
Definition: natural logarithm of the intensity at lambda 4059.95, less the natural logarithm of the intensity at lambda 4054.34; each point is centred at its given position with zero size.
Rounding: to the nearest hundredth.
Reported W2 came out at -0.01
